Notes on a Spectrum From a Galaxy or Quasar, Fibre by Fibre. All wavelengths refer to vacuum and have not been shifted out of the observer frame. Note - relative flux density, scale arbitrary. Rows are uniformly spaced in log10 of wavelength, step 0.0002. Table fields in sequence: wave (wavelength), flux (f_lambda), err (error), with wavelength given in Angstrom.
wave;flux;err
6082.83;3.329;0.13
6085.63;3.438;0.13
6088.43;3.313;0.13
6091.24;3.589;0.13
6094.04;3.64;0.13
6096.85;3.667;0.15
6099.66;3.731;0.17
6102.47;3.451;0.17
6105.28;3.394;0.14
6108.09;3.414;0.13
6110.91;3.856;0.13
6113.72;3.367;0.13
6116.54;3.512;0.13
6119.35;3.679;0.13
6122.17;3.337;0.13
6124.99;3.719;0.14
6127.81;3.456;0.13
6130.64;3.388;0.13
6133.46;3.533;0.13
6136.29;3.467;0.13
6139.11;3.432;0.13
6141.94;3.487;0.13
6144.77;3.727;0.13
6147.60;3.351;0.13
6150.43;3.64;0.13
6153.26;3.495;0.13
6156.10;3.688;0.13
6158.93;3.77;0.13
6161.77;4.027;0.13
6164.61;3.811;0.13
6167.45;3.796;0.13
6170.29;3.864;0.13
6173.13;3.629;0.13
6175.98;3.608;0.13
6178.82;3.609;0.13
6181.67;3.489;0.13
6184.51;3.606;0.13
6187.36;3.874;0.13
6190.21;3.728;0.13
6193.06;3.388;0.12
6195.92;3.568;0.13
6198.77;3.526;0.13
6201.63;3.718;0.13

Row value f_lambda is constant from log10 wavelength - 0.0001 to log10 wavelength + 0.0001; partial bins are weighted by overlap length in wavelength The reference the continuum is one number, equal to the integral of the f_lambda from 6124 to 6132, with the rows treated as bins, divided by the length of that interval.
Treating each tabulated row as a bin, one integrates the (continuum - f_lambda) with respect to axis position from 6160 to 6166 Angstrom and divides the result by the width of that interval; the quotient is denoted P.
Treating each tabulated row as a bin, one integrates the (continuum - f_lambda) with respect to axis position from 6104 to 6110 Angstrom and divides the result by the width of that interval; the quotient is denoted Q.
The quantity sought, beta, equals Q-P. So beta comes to 0.47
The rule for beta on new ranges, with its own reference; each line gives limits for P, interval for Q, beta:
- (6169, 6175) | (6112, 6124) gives 0.24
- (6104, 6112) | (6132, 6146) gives 0.02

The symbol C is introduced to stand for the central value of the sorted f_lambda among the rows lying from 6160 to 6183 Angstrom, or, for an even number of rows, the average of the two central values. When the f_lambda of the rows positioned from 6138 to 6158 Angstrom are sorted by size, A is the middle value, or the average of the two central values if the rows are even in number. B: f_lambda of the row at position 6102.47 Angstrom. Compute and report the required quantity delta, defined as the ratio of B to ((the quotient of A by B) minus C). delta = -1.28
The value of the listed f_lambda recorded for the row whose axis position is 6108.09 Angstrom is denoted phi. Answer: 3.414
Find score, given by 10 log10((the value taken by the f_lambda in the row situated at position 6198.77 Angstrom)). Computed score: 5.5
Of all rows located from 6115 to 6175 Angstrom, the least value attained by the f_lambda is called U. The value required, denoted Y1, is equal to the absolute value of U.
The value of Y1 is 3.34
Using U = 3.337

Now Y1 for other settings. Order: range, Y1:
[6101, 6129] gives 3.34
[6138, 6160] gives 3.35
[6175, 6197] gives 3.39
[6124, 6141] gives 3.39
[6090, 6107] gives 3.39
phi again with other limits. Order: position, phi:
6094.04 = 3.64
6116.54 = 3.512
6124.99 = 3.719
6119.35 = 3.679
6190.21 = 3.728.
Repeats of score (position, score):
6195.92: 5.5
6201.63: 5.7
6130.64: 5.3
